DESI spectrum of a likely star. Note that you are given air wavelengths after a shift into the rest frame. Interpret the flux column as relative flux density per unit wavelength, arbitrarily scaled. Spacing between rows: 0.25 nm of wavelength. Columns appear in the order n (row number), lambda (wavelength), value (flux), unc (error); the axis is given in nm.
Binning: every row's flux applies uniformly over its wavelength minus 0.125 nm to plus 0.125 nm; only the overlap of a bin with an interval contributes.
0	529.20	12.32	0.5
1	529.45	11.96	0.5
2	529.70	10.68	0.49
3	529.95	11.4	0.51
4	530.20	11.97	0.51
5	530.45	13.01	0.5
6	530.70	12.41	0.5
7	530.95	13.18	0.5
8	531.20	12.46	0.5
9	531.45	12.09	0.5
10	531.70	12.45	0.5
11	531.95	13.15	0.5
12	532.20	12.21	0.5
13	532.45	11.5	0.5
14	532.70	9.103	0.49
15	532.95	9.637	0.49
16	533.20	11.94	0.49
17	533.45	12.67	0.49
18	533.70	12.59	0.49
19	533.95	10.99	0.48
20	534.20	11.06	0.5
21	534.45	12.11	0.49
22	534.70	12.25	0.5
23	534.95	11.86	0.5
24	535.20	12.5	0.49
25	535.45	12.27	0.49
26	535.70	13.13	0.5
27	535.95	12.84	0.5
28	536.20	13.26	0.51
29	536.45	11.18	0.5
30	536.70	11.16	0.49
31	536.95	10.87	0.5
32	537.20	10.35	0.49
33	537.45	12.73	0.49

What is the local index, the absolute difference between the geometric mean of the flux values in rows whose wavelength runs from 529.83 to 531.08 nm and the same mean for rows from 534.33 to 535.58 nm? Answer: 0.18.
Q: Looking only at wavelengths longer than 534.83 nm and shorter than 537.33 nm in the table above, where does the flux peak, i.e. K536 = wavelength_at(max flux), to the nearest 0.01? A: 536.20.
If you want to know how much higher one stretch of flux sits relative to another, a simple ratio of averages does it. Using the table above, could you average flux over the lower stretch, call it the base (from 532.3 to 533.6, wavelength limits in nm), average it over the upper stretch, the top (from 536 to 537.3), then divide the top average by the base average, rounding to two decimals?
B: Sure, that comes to 1.04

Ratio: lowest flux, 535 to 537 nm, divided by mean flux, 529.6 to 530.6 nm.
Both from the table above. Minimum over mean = 0.92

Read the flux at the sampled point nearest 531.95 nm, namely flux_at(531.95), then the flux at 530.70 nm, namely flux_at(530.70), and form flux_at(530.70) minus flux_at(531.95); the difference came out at -0.74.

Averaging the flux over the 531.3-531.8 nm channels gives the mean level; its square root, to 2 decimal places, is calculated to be 3.50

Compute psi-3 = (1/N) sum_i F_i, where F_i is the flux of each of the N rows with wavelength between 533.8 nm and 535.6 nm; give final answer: 11.9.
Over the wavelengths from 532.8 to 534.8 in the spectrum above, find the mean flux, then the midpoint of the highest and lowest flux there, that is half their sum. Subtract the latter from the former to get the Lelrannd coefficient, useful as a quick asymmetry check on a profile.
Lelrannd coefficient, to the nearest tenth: 0.5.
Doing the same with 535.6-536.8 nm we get 0.1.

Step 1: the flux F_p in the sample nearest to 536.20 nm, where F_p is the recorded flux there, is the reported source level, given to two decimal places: 13.26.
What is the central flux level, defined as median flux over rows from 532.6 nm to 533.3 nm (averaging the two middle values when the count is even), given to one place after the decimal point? 9.6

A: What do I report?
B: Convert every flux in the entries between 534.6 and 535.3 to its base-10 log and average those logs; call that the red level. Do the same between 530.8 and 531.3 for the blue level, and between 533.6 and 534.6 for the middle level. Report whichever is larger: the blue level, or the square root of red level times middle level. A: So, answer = 1.11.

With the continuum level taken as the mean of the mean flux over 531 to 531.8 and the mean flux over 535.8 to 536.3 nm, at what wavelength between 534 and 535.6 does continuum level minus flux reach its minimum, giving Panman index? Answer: 535.20 nm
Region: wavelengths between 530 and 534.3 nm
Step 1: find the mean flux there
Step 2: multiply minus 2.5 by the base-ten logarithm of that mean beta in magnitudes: -2.69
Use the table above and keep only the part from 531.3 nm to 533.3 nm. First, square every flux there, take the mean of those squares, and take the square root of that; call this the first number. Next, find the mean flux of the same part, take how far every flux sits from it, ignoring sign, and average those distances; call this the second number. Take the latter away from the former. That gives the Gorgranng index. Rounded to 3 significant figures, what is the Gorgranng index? 10.5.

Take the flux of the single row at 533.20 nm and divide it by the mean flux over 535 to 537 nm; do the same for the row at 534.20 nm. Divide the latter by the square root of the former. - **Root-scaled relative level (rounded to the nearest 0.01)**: 0.92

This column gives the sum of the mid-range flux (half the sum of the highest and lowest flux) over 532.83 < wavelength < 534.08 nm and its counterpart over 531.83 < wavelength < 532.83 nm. 22.3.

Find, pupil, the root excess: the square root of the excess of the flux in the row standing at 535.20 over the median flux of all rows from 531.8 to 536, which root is 0.54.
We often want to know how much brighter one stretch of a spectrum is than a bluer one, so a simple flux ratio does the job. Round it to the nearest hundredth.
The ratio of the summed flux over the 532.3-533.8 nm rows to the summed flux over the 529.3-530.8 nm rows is 0.94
